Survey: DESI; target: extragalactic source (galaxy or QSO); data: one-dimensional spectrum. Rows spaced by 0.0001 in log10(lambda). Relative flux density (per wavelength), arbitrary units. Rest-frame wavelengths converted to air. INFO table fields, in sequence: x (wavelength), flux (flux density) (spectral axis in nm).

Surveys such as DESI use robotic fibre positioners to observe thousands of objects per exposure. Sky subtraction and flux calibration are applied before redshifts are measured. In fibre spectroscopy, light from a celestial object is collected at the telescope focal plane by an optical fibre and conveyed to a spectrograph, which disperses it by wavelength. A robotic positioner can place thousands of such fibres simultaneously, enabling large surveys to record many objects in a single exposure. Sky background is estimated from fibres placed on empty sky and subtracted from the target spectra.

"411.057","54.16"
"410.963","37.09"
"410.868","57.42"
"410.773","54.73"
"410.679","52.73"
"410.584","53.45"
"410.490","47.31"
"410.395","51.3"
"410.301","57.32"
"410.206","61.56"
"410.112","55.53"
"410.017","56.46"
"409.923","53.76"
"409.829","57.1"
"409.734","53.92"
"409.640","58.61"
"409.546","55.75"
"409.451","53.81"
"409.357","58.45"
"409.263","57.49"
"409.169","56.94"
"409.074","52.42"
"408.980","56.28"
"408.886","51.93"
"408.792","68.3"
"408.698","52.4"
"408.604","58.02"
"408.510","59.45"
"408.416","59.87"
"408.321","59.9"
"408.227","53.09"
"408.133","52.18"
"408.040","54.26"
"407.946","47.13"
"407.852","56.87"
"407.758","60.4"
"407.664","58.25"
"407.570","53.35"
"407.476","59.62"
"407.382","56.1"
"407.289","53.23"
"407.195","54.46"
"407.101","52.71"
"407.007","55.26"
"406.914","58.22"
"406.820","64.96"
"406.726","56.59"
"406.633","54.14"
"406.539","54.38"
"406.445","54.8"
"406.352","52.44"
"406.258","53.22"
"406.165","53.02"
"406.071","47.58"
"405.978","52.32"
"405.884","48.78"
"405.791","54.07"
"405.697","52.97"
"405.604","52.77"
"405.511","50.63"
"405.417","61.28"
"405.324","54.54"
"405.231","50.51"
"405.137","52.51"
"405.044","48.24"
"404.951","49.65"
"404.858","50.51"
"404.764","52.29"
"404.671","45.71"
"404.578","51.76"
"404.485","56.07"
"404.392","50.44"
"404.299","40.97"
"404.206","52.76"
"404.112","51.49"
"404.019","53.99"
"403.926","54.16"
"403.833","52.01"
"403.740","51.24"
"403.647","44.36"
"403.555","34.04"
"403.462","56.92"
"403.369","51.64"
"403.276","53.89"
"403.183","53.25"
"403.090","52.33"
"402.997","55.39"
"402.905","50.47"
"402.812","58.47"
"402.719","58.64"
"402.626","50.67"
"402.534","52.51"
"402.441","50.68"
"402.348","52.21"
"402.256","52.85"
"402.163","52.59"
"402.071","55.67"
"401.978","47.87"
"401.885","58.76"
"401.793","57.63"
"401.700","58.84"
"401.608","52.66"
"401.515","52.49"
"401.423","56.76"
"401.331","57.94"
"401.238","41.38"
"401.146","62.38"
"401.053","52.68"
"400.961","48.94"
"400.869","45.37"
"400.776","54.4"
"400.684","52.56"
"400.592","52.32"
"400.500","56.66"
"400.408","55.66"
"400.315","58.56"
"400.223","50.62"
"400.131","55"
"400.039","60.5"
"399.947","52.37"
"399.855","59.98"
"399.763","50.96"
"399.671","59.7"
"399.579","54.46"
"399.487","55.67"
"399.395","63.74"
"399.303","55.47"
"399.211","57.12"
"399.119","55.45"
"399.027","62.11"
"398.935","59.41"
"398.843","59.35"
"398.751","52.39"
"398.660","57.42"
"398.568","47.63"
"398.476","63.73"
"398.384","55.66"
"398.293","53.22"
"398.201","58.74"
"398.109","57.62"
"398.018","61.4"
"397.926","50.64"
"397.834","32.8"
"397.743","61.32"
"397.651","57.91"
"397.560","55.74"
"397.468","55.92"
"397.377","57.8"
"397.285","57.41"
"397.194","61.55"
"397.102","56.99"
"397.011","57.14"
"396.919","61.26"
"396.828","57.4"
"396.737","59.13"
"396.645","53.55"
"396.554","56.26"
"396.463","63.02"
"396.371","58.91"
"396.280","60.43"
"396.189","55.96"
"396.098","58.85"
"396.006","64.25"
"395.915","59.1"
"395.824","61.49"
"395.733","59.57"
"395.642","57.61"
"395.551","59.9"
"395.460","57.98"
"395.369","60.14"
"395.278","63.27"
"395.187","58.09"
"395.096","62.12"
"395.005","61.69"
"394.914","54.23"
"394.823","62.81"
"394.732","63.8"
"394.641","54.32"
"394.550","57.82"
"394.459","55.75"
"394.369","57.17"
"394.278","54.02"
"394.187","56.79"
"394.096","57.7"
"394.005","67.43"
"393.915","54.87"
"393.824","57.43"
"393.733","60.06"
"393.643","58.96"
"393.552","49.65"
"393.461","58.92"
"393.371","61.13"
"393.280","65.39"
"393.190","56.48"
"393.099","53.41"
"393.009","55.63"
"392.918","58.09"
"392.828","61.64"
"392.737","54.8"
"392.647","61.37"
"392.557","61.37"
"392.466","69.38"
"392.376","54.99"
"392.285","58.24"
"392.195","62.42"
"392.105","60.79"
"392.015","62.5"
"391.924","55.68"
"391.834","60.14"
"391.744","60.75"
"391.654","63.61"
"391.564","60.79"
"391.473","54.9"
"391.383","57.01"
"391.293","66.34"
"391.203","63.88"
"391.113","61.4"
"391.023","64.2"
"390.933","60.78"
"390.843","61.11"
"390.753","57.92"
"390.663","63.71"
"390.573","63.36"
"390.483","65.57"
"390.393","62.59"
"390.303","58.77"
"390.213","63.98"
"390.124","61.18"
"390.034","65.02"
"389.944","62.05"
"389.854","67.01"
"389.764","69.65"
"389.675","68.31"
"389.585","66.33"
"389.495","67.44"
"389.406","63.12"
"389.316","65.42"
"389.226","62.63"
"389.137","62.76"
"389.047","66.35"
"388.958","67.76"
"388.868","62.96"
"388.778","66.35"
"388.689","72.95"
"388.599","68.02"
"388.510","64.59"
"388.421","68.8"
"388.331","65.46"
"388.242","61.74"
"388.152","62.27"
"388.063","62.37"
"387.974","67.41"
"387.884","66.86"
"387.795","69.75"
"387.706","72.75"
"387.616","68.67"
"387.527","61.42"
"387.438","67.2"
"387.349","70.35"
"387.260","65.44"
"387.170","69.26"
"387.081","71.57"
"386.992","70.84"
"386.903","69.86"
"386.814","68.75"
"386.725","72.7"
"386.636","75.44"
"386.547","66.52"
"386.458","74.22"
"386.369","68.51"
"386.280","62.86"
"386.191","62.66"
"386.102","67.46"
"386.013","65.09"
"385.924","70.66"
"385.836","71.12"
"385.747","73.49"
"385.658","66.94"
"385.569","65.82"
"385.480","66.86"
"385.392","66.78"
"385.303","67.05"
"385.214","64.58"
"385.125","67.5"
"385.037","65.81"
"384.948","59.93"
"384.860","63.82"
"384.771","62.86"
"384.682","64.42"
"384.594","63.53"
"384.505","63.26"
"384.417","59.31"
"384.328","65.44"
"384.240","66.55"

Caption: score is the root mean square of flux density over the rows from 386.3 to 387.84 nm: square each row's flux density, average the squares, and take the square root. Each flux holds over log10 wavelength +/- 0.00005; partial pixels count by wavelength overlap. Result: 70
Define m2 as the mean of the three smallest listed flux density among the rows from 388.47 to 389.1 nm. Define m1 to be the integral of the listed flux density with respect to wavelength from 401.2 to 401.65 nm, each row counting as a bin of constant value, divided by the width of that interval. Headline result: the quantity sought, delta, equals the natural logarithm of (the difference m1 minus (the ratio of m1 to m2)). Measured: 3.943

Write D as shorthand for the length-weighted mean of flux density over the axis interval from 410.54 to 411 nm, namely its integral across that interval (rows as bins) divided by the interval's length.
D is 51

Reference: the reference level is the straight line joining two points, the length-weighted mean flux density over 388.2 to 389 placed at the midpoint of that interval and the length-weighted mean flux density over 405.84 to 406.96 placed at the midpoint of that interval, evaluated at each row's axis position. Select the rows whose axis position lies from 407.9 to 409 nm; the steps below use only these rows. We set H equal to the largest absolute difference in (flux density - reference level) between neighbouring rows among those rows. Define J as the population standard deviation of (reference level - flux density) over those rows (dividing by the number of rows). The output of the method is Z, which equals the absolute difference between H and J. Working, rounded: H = 16.3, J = 5.4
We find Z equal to 11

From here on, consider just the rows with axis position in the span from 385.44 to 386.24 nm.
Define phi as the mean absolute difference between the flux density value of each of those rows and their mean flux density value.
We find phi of 2.6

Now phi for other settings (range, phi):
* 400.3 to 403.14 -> 3.4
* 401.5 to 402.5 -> 2.8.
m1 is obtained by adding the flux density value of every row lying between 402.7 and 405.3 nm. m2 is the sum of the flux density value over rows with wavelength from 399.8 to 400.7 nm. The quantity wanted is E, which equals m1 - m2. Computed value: 879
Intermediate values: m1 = 1434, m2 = 554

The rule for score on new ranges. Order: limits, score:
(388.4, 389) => 67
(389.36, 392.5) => 63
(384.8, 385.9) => 67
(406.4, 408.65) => 56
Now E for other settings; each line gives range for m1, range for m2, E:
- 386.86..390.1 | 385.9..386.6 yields 1863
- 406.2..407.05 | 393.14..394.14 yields -144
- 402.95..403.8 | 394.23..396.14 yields -791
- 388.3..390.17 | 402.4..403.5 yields 739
